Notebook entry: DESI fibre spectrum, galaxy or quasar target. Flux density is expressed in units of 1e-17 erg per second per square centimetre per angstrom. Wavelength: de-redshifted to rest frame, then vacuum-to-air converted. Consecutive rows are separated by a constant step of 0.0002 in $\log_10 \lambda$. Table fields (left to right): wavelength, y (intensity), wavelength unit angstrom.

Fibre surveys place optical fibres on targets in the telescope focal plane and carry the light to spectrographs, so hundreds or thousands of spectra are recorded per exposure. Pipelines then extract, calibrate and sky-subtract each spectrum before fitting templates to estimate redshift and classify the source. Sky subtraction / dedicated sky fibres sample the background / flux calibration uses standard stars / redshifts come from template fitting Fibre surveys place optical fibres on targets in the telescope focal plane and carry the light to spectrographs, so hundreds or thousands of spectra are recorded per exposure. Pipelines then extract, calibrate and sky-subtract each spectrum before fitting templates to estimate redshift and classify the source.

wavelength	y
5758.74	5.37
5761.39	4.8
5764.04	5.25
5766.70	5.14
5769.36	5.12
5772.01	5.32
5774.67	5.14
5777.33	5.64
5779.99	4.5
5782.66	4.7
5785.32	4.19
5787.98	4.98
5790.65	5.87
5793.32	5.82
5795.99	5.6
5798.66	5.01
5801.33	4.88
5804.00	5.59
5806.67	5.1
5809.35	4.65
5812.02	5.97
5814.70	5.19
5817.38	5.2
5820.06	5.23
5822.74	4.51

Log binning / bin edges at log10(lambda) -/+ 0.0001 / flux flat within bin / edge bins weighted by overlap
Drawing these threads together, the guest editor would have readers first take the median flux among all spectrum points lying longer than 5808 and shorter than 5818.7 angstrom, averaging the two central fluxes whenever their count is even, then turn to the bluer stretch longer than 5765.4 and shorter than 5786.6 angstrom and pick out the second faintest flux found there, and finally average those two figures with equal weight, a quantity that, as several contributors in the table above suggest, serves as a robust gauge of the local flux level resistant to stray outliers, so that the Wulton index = 4.85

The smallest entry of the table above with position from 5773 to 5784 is 4.5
